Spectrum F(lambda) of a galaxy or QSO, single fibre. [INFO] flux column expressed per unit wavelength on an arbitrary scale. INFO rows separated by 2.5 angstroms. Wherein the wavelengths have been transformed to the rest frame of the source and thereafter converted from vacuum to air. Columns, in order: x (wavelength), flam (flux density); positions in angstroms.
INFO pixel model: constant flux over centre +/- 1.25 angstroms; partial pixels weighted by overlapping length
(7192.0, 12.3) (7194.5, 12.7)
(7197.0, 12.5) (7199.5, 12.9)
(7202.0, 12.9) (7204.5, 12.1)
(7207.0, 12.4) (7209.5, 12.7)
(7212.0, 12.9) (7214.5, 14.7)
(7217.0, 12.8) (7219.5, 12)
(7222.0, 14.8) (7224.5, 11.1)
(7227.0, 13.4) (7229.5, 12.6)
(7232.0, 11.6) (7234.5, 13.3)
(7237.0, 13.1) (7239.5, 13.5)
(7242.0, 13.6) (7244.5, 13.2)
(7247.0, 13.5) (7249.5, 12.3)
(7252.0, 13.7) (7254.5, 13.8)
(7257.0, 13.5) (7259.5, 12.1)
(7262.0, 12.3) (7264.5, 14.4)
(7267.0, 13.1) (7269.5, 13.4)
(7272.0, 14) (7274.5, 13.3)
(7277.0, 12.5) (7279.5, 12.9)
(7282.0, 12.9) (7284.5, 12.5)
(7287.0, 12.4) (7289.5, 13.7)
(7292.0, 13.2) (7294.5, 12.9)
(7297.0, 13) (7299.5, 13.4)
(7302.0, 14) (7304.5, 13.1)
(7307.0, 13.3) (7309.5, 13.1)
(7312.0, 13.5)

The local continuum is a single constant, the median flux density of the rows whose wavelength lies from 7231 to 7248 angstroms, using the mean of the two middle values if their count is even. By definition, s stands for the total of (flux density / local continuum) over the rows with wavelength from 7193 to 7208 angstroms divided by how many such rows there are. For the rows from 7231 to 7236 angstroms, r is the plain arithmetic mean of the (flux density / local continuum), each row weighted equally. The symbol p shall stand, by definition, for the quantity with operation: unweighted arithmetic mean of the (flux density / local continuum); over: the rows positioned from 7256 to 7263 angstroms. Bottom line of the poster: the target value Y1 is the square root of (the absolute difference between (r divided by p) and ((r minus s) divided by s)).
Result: 0.998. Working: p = 0.950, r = 0.94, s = 0.95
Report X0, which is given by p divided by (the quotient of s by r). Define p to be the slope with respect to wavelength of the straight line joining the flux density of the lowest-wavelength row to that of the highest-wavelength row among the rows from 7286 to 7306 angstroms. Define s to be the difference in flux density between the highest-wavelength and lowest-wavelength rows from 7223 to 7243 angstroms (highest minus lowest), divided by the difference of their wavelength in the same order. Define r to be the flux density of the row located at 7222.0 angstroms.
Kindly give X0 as 4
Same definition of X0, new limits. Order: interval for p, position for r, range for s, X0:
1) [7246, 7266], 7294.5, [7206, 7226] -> -9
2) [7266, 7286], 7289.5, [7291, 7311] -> 82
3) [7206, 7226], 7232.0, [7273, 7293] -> 151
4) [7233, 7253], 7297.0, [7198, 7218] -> -52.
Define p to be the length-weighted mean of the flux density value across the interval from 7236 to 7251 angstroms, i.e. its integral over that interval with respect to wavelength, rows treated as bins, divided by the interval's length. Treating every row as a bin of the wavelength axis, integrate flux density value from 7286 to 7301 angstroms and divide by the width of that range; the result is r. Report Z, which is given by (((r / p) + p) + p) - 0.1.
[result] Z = 27.3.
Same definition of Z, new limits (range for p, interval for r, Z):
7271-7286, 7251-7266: 26.9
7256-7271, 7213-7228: 27.2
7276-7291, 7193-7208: 26.5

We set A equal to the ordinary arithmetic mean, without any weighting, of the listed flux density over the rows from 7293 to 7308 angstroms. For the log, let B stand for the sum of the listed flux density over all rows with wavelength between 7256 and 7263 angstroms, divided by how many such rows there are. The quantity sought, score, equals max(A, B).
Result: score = 13.3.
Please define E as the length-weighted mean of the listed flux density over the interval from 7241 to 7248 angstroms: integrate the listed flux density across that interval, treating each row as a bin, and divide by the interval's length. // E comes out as 13.4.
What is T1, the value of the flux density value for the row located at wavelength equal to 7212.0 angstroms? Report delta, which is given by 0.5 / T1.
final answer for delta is 0.0388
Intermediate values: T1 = 12.9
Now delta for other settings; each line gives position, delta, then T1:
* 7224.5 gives 0.0450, 11.1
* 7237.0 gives 0.0382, 13.1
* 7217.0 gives 0.0391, 12.8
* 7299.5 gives 0.0373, 13.4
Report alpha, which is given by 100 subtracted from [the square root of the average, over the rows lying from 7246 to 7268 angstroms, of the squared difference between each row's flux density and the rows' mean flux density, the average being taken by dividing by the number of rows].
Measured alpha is -99.2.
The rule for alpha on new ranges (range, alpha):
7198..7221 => -99.3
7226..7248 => -99.4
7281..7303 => -99.5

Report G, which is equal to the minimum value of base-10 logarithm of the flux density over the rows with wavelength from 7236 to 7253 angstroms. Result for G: 1.09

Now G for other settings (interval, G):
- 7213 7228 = 1.05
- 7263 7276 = 1.12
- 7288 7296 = 1.11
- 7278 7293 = 1.09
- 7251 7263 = 1.08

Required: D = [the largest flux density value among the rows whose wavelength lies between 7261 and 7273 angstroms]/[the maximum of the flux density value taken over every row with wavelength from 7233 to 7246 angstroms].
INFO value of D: 1.06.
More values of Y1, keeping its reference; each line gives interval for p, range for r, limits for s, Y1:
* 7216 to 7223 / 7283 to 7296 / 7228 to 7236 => 0.972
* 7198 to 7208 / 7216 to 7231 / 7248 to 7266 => 1.022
